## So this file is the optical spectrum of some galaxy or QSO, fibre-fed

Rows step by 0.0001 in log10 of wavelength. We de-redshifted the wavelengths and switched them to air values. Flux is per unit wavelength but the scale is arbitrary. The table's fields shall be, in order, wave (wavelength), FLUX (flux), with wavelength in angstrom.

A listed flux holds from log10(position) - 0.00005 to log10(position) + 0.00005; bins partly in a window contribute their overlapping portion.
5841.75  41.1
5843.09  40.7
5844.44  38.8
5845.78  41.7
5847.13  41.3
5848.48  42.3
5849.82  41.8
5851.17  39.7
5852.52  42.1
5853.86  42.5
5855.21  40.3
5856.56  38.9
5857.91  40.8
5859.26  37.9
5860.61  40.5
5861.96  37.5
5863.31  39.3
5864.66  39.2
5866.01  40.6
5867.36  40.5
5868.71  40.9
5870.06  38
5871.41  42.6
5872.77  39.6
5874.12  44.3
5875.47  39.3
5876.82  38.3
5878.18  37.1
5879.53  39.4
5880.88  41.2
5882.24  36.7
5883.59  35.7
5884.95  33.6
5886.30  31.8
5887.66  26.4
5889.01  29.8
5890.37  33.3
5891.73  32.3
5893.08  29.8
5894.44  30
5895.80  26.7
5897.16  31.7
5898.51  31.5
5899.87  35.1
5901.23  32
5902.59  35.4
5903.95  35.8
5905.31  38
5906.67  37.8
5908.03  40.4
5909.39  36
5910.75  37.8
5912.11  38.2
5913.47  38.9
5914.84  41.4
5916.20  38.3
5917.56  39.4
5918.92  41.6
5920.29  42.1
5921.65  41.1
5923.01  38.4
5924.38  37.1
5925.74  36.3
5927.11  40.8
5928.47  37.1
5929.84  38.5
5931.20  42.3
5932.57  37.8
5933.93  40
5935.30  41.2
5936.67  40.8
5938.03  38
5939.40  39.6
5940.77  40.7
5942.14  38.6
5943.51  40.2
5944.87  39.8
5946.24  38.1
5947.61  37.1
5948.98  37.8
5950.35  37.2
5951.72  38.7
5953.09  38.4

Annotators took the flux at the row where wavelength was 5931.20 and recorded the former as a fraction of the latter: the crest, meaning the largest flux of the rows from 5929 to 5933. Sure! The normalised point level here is 1.00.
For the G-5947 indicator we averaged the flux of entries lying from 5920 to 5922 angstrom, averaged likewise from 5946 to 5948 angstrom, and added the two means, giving 79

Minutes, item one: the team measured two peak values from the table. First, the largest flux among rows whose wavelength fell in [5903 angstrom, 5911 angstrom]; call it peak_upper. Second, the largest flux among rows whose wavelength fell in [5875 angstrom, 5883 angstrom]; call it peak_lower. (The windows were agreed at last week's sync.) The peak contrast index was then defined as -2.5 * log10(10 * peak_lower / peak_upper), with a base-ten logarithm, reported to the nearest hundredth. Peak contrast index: -2.52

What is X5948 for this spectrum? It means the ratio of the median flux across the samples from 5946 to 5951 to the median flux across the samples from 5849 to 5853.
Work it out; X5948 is 0.90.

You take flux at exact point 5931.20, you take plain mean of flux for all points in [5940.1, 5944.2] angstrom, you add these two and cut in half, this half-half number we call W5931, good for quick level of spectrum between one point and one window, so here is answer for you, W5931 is 41.1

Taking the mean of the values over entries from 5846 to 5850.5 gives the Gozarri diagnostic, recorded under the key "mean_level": 41.8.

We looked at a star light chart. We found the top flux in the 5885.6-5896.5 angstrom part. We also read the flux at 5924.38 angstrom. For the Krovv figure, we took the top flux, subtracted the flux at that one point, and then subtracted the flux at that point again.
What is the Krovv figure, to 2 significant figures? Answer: -41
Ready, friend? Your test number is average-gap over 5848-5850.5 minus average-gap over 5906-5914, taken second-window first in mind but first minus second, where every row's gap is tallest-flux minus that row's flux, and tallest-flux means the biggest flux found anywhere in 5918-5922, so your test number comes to -4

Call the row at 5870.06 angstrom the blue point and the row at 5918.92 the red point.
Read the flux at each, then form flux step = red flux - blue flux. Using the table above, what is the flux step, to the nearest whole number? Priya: 4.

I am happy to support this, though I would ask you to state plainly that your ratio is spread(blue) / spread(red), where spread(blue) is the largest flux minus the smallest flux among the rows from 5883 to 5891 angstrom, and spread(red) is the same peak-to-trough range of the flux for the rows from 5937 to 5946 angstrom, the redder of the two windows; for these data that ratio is 3.4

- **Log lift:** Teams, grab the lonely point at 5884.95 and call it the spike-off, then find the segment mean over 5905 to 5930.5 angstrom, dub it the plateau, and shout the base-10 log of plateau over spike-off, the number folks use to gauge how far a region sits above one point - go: 0.064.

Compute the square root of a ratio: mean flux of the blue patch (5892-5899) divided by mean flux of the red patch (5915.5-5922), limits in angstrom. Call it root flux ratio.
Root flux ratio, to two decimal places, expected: 0.86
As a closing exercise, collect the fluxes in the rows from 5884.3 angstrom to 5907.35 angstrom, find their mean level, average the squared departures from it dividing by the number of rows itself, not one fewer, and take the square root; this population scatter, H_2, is 3.3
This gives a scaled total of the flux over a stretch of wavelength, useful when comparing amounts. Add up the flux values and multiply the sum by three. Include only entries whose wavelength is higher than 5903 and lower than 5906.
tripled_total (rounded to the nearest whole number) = 221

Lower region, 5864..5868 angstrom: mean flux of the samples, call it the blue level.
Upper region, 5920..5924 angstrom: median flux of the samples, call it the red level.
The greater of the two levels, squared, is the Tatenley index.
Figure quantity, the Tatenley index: 1689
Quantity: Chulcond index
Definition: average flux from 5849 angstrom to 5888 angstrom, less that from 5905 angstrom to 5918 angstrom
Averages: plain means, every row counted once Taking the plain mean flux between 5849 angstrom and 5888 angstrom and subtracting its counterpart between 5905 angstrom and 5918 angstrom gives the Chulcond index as 0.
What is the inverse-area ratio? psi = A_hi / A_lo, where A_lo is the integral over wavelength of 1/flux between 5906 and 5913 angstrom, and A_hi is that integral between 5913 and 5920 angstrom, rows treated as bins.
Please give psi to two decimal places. 0.95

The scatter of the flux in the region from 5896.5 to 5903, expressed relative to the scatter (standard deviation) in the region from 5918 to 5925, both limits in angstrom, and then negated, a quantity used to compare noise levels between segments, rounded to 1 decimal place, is -0.9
